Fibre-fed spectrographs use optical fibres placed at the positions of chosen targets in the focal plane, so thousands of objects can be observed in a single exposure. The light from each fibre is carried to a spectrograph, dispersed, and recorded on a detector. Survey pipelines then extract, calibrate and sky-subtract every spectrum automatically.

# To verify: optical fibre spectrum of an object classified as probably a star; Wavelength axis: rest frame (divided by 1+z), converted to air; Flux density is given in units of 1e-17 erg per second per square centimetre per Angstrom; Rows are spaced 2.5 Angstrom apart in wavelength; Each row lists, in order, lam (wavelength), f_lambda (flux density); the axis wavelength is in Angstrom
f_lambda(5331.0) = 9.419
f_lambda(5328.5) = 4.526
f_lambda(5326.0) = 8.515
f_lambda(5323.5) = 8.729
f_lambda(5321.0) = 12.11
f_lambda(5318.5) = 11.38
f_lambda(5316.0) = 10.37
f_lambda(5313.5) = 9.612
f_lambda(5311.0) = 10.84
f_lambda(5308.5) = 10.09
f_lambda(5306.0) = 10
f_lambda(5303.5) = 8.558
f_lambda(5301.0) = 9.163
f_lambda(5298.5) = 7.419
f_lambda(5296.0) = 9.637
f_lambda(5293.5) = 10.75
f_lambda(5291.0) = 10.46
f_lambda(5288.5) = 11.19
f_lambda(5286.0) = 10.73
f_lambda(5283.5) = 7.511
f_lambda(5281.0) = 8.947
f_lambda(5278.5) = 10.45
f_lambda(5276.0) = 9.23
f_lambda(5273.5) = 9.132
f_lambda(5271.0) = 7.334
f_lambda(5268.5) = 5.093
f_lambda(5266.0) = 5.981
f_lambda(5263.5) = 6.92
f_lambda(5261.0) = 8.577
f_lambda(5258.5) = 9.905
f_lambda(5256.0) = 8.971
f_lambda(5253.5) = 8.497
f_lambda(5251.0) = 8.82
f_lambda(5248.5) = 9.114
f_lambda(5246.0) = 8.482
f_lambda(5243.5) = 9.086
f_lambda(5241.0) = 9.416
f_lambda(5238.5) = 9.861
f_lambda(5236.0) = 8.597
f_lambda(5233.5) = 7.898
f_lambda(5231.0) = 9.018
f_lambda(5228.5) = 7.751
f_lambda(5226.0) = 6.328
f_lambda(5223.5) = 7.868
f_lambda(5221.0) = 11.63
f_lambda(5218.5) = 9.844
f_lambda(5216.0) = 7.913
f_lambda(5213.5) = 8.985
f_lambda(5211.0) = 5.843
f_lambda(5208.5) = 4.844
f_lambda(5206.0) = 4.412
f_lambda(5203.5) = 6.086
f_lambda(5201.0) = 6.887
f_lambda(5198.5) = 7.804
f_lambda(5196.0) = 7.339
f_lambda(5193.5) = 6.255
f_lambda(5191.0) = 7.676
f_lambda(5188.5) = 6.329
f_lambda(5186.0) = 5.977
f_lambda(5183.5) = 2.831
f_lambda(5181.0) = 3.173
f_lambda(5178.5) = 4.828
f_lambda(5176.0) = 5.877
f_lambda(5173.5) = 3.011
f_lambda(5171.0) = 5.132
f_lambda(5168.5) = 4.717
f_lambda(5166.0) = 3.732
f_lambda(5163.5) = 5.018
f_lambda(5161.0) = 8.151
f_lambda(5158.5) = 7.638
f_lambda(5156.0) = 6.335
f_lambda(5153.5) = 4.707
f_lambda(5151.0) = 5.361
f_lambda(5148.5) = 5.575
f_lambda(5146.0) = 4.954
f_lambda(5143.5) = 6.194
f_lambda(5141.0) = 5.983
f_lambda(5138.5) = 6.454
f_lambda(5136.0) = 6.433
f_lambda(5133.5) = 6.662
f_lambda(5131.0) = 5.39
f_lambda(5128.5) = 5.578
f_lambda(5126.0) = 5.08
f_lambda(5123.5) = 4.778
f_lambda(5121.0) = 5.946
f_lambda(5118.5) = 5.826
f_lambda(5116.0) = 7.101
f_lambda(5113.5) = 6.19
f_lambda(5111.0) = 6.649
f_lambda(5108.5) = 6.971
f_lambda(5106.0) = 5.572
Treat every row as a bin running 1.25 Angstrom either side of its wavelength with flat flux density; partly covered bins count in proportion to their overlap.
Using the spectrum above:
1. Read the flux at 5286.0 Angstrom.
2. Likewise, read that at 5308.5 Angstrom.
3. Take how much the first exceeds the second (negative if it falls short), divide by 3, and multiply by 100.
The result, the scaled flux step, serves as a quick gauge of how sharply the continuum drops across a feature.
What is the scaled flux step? 21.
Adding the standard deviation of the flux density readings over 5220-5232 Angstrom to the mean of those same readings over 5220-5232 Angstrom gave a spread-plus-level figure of 10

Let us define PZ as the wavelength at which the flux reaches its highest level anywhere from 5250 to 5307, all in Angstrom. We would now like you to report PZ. 5288.5 Angstrom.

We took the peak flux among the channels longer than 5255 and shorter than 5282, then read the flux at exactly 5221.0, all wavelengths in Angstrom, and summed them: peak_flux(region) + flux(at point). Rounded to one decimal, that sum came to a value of 22.1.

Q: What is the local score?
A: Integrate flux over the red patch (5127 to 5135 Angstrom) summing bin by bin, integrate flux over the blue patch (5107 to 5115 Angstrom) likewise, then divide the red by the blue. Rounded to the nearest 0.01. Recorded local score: 0.89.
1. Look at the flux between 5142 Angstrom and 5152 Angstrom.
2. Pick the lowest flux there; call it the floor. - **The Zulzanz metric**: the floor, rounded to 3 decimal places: 4.954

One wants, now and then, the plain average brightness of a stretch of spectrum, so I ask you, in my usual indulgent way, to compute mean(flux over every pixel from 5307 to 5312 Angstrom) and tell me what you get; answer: 10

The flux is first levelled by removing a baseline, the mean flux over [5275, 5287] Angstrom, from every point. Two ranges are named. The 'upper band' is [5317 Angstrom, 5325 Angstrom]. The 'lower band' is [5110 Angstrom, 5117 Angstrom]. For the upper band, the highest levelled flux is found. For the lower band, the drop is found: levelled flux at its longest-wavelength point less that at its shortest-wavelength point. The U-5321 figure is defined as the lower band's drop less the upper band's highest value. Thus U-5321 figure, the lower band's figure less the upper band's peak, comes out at -2.3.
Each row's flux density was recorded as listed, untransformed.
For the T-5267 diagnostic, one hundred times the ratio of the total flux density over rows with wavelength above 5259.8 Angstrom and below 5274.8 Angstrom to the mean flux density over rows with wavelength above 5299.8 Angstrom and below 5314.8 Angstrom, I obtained 443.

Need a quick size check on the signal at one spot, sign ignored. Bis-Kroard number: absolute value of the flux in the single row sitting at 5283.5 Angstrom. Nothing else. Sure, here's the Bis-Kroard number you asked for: 8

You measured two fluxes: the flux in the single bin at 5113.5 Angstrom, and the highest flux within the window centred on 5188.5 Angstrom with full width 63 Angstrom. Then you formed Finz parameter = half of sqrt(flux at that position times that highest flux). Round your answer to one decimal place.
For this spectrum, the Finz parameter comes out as 3.9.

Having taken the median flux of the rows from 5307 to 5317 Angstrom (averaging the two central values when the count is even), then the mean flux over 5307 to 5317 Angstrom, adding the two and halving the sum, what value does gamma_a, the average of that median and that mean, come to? 10.2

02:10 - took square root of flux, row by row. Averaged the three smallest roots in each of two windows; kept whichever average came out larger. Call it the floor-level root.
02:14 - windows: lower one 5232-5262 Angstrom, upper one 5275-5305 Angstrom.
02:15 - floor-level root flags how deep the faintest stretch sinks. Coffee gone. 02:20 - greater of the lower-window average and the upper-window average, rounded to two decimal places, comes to 2.88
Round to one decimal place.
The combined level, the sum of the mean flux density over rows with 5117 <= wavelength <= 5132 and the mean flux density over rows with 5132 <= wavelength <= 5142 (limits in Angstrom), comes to 11.8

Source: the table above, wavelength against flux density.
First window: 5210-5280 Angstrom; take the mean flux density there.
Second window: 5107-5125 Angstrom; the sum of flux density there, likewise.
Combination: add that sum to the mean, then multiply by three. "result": 156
